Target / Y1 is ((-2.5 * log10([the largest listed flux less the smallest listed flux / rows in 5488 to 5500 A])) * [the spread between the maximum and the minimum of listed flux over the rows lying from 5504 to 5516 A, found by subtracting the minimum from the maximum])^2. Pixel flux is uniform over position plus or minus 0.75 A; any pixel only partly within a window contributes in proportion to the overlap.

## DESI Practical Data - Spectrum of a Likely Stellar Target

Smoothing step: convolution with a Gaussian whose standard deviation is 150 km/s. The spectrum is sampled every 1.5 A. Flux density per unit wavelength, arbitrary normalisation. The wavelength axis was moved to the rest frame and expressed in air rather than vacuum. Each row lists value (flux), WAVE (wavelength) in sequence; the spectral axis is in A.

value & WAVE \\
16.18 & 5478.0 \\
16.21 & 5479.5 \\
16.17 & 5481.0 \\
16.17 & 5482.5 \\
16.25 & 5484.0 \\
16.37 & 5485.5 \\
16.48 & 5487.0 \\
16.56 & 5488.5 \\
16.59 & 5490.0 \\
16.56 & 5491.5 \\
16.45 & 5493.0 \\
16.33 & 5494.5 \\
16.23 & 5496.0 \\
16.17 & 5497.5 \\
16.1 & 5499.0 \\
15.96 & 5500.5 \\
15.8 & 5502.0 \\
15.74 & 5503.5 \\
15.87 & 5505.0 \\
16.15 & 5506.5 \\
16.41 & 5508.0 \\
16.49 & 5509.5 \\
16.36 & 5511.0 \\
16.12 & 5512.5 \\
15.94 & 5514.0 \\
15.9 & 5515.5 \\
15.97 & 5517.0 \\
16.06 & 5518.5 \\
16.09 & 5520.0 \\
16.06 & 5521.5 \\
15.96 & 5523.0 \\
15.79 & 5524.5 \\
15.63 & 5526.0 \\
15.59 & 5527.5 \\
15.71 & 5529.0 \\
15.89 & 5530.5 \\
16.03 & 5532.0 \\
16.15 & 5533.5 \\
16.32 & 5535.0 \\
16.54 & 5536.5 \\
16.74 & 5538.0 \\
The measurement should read 0.231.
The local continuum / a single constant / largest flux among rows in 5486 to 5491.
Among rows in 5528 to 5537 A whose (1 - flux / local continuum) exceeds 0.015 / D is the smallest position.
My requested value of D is 5529.0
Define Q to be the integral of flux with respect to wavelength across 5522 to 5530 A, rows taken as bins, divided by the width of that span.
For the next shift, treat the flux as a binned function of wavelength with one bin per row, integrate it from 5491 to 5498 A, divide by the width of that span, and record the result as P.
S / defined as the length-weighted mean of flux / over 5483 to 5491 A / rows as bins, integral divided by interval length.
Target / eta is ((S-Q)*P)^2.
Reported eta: 129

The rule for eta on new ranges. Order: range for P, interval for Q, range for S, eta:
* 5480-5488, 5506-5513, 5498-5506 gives 44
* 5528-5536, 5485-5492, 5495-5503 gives 55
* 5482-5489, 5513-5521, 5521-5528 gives 10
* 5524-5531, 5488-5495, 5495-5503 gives 50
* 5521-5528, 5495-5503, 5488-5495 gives 51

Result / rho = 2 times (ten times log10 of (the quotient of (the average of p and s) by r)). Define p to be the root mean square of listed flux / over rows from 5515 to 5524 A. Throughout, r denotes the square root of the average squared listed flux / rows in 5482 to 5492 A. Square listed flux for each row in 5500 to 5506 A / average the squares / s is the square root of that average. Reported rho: -0.27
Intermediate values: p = 16.01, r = 16.4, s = 15.8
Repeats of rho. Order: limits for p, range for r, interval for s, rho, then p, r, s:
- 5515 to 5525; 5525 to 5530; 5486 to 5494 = 0.33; 15.98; 15.6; 16.5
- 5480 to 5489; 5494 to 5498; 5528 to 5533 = -0.07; 16.33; 16.2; 15.9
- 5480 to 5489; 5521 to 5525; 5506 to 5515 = 0.19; 16.33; 15.9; 16.2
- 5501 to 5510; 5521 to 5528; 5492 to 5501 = 0.18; 16.08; 15.8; 16.2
